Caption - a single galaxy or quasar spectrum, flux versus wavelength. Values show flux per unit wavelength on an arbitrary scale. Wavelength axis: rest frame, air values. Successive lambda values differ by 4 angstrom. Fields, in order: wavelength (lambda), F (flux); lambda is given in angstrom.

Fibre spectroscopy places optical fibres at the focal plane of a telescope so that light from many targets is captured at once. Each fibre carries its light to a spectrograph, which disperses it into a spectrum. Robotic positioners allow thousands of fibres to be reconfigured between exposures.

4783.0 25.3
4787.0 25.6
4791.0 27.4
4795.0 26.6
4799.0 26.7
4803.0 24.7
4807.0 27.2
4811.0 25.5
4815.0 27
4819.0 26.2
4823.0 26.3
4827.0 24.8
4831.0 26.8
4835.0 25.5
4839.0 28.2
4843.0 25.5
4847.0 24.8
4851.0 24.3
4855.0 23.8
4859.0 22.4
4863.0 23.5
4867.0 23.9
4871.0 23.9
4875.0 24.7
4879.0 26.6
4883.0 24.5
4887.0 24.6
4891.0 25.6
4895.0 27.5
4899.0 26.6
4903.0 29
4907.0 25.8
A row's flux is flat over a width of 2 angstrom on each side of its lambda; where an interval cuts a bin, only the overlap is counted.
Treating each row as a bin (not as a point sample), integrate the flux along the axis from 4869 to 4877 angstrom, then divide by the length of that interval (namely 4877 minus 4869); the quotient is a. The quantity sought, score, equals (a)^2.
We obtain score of 590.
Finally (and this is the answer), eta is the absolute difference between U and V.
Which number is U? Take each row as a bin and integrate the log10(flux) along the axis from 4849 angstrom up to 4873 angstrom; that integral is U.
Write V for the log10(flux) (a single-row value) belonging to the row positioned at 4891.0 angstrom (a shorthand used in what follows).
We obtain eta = 31.6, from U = 33.0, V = 1.41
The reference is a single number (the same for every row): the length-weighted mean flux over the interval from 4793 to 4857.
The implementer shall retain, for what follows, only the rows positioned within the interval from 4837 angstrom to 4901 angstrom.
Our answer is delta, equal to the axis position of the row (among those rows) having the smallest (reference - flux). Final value 4839.0 angstrom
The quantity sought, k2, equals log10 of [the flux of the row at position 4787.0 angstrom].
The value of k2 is 1.41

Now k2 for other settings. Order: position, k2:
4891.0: 1.41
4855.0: 1.38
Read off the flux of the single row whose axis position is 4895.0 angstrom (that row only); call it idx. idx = 27.5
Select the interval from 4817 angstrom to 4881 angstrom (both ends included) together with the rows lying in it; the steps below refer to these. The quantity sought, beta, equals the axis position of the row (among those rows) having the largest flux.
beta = 4839.0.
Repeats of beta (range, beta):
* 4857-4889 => 4879.0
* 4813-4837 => 4815.0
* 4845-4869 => 4847.0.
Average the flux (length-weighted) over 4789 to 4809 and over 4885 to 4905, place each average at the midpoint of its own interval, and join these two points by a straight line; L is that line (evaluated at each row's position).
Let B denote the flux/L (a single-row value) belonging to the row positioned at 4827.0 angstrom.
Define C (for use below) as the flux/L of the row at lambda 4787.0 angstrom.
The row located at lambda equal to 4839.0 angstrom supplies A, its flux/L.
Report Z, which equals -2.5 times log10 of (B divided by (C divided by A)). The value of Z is -0.03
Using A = 1.061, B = 0.93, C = 0.97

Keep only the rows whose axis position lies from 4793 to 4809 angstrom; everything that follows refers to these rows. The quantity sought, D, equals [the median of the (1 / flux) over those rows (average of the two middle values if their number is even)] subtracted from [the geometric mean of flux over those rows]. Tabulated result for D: 26.2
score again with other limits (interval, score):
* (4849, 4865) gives 552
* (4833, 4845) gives 697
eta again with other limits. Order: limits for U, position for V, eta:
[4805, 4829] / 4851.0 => 32.6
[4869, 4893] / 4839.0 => 32.1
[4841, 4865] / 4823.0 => 31.7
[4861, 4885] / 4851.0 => 32.0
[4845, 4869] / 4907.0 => 31.6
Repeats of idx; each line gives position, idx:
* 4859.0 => 22.4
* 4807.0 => 27.2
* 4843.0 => 25.5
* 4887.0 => 24.6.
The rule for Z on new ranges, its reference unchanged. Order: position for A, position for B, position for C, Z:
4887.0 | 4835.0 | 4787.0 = 0.09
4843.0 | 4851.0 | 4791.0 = 0.18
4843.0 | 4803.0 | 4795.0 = 0.13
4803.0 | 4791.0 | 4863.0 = -0.09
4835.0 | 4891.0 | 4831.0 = 0.10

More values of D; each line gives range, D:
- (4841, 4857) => 24.6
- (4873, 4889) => 25.0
